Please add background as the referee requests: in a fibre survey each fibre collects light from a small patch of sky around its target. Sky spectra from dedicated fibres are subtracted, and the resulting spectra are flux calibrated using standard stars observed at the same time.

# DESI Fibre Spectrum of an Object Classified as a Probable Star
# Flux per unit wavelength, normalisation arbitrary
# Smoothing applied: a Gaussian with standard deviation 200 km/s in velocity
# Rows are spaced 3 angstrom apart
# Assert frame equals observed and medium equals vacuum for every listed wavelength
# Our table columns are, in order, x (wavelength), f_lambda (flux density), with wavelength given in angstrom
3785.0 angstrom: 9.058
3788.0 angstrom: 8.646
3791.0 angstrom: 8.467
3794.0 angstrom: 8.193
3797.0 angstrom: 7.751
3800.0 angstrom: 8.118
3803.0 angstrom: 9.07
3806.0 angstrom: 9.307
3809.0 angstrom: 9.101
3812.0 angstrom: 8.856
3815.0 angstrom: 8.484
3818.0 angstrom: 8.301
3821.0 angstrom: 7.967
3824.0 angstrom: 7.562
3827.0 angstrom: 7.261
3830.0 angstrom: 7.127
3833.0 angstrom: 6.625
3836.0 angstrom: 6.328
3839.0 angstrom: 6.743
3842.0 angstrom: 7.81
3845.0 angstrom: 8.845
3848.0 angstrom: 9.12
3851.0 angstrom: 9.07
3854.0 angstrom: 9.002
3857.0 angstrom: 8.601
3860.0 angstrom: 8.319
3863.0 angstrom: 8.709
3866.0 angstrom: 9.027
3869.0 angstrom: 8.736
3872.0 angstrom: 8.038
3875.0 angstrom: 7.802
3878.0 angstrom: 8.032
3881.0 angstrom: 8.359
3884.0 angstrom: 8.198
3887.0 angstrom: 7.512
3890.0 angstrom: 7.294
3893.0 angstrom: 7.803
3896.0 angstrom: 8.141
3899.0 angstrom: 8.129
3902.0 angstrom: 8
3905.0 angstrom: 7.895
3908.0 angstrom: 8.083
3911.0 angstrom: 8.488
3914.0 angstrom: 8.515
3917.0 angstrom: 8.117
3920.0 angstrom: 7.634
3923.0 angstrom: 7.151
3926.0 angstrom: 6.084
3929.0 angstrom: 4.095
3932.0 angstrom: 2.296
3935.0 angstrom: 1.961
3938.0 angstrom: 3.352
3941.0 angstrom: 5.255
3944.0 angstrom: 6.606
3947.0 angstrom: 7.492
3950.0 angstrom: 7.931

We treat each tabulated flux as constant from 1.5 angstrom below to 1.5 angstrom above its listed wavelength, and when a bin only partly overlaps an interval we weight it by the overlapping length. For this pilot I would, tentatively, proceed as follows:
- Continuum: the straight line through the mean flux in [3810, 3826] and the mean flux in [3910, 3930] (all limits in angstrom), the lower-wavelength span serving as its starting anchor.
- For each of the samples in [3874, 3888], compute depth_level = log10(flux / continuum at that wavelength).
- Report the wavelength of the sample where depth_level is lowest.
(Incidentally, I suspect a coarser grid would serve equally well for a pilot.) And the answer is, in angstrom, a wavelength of 3887.0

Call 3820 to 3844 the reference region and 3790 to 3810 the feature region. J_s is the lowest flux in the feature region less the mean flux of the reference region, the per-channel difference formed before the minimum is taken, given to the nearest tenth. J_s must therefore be 0.6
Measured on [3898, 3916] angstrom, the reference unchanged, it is 0.7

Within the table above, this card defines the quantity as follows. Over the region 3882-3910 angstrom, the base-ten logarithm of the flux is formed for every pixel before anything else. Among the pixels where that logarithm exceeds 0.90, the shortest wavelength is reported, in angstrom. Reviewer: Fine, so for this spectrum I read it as 3884.0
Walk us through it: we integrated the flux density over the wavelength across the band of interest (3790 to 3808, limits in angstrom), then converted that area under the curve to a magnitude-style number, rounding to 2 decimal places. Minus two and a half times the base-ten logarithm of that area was -5.46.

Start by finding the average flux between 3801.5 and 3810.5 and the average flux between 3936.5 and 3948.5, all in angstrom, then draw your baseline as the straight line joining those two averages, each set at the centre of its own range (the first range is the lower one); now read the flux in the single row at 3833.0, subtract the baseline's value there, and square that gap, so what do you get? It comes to 3.4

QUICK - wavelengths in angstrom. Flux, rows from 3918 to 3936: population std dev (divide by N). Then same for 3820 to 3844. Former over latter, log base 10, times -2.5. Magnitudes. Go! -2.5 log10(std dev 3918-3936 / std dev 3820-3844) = -1.5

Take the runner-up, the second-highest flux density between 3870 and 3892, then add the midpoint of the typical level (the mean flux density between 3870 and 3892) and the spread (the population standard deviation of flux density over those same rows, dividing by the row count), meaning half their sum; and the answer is 12.3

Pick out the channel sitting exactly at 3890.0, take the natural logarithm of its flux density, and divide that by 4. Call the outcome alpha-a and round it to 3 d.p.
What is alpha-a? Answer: 0.497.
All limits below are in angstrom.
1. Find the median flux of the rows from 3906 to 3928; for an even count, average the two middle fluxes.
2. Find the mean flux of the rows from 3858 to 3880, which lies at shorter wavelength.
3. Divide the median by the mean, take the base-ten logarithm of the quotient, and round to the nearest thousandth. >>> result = -0.016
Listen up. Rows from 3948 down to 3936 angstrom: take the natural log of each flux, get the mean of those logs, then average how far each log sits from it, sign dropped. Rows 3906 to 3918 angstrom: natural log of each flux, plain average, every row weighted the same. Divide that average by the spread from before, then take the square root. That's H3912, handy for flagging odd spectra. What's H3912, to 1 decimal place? 2.9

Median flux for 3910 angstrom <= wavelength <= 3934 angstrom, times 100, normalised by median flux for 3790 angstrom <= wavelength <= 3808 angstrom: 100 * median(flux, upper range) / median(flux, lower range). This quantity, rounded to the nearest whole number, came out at 89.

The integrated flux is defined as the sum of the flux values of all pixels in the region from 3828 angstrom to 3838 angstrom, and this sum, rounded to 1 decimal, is 20.1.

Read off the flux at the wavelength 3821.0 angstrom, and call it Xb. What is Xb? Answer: 7.967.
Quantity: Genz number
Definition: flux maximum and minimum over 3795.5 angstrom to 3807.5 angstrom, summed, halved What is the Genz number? 8.5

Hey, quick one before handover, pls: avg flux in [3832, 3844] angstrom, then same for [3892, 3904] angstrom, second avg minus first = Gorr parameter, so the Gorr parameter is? 1.1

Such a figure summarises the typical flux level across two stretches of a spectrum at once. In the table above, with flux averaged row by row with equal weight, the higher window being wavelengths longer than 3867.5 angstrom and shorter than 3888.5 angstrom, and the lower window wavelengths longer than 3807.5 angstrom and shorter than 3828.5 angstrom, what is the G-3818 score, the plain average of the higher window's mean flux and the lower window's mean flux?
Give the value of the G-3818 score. 8.2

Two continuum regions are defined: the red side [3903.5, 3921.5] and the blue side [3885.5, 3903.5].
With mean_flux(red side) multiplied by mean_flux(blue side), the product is 63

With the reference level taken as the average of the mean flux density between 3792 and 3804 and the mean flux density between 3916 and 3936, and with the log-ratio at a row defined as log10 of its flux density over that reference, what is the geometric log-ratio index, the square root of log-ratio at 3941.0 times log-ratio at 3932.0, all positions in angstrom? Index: 0.230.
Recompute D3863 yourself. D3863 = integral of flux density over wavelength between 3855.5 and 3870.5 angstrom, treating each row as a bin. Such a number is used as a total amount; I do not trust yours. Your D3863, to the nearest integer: 130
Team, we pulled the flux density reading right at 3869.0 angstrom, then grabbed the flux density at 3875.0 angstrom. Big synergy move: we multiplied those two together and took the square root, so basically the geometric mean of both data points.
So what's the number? 8.3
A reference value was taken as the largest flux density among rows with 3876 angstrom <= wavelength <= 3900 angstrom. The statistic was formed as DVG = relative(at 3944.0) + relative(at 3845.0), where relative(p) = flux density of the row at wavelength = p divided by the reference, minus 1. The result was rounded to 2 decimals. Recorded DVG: -0.15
